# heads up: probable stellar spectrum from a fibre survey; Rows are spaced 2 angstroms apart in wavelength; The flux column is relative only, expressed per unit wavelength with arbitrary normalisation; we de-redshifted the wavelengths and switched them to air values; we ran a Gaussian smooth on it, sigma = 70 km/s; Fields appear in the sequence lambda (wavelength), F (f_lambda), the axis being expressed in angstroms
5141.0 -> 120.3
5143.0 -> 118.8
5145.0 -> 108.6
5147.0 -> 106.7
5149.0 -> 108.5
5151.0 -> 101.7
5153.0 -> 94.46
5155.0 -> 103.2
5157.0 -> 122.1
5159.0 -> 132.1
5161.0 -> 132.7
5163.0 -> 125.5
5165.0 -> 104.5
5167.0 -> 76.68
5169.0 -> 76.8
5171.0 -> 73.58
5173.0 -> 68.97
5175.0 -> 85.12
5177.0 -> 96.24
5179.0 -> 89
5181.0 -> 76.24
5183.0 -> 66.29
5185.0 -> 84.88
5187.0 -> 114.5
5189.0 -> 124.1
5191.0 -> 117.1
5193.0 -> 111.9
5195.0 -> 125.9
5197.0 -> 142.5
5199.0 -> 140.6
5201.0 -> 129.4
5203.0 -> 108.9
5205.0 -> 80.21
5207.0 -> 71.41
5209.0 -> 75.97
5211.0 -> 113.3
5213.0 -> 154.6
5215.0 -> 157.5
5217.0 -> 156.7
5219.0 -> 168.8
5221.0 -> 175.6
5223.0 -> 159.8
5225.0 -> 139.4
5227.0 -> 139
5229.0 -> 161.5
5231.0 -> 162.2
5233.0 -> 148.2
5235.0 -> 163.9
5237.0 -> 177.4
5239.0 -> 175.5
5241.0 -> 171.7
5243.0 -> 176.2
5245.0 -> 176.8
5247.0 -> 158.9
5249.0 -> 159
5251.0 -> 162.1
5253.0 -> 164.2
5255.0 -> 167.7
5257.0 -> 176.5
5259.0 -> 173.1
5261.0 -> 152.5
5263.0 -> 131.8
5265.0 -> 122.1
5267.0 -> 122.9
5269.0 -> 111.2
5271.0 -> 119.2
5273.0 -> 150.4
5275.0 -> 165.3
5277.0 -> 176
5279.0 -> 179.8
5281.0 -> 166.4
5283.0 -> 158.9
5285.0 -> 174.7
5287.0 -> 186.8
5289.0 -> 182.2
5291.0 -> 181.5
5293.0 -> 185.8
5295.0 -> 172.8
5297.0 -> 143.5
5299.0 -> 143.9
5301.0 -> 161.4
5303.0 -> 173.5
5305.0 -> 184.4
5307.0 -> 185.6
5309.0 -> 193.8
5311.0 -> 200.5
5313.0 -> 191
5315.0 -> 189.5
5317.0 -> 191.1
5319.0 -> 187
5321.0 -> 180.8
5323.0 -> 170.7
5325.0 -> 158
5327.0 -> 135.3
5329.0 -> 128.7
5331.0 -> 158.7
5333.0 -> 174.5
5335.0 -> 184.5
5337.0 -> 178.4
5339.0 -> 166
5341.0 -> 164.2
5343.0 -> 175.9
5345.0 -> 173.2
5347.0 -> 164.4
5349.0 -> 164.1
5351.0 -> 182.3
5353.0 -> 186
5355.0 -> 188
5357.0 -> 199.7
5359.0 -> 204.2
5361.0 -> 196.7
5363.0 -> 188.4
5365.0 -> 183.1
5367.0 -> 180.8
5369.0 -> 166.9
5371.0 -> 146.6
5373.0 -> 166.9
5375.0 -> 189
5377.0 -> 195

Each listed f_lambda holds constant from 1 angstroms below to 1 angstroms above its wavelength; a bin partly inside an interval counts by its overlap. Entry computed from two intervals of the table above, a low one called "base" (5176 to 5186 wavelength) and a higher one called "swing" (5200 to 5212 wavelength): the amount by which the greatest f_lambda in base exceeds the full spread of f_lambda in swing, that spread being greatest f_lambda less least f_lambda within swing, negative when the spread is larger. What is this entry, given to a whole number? 38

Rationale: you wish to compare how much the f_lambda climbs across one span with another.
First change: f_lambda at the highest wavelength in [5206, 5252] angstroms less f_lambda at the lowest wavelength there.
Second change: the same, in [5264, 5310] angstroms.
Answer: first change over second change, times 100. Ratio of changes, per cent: 126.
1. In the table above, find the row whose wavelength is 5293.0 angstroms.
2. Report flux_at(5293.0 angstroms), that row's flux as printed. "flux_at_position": 185.8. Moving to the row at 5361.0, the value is 196.7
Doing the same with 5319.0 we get 187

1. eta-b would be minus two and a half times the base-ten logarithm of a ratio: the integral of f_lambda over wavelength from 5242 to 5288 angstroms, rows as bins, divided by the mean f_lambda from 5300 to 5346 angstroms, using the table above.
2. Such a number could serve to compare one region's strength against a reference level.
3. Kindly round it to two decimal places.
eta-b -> -4.05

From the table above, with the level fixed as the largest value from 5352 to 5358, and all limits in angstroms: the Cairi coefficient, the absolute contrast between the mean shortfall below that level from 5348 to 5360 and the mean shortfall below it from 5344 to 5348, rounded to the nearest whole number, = 19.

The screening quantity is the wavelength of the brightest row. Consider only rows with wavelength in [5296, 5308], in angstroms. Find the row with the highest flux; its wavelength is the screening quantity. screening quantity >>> 5307.0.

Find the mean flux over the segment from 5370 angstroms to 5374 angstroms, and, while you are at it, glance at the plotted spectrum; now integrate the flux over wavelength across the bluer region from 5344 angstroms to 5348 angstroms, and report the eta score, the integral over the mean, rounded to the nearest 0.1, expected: 4.3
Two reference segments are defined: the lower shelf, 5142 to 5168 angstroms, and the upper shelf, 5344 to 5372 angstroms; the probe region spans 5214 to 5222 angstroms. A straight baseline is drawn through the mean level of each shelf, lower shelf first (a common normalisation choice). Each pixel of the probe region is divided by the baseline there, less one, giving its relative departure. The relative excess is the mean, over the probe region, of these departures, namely 0.246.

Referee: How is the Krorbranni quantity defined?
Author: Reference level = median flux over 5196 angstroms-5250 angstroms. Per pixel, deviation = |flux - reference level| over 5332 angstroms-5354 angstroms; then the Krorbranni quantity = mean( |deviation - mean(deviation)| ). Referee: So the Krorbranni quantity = 7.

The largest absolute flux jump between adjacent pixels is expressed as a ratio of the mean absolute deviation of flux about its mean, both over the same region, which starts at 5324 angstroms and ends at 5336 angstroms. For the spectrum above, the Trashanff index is 1.8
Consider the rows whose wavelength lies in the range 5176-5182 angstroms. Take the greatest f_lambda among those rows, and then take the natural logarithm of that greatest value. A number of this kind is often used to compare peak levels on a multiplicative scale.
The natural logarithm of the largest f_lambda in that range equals 4.57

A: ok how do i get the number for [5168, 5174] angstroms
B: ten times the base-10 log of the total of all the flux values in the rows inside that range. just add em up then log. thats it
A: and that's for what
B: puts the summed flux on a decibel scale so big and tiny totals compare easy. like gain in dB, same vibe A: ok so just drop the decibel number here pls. 23.4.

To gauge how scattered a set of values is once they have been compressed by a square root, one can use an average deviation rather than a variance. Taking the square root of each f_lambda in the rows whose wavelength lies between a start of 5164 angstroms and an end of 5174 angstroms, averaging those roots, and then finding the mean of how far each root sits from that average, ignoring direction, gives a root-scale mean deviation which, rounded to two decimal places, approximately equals 0.52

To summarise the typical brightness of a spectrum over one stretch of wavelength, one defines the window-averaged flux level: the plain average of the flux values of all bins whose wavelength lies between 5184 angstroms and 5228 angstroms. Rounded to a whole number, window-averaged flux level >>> 127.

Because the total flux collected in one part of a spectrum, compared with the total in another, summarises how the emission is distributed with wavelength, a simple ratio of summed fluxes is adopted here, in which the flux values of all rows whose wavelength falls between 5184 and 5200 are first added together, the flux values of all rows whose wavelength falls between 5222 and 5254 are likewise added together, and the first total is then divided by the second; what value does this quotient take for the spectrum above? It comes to 0.37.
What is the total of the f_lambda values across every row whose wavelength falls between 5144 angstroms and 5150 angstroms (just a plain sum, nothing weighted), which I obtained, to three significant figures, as 324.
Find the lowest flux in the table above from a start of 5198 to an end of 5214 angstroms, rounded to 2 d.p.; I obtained 71.41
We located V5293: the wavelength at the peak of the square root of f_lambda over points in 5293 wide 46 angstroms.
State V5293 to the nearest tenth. 5311.0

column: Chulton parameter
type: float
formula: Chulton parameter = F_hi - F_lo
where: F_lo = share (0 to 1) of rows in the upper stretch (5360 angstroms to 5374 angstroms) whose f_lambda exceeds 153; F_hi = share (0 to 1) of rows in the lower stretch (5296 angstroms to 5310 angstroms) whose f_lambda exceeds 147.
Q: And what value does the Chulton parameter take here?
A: -0.1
